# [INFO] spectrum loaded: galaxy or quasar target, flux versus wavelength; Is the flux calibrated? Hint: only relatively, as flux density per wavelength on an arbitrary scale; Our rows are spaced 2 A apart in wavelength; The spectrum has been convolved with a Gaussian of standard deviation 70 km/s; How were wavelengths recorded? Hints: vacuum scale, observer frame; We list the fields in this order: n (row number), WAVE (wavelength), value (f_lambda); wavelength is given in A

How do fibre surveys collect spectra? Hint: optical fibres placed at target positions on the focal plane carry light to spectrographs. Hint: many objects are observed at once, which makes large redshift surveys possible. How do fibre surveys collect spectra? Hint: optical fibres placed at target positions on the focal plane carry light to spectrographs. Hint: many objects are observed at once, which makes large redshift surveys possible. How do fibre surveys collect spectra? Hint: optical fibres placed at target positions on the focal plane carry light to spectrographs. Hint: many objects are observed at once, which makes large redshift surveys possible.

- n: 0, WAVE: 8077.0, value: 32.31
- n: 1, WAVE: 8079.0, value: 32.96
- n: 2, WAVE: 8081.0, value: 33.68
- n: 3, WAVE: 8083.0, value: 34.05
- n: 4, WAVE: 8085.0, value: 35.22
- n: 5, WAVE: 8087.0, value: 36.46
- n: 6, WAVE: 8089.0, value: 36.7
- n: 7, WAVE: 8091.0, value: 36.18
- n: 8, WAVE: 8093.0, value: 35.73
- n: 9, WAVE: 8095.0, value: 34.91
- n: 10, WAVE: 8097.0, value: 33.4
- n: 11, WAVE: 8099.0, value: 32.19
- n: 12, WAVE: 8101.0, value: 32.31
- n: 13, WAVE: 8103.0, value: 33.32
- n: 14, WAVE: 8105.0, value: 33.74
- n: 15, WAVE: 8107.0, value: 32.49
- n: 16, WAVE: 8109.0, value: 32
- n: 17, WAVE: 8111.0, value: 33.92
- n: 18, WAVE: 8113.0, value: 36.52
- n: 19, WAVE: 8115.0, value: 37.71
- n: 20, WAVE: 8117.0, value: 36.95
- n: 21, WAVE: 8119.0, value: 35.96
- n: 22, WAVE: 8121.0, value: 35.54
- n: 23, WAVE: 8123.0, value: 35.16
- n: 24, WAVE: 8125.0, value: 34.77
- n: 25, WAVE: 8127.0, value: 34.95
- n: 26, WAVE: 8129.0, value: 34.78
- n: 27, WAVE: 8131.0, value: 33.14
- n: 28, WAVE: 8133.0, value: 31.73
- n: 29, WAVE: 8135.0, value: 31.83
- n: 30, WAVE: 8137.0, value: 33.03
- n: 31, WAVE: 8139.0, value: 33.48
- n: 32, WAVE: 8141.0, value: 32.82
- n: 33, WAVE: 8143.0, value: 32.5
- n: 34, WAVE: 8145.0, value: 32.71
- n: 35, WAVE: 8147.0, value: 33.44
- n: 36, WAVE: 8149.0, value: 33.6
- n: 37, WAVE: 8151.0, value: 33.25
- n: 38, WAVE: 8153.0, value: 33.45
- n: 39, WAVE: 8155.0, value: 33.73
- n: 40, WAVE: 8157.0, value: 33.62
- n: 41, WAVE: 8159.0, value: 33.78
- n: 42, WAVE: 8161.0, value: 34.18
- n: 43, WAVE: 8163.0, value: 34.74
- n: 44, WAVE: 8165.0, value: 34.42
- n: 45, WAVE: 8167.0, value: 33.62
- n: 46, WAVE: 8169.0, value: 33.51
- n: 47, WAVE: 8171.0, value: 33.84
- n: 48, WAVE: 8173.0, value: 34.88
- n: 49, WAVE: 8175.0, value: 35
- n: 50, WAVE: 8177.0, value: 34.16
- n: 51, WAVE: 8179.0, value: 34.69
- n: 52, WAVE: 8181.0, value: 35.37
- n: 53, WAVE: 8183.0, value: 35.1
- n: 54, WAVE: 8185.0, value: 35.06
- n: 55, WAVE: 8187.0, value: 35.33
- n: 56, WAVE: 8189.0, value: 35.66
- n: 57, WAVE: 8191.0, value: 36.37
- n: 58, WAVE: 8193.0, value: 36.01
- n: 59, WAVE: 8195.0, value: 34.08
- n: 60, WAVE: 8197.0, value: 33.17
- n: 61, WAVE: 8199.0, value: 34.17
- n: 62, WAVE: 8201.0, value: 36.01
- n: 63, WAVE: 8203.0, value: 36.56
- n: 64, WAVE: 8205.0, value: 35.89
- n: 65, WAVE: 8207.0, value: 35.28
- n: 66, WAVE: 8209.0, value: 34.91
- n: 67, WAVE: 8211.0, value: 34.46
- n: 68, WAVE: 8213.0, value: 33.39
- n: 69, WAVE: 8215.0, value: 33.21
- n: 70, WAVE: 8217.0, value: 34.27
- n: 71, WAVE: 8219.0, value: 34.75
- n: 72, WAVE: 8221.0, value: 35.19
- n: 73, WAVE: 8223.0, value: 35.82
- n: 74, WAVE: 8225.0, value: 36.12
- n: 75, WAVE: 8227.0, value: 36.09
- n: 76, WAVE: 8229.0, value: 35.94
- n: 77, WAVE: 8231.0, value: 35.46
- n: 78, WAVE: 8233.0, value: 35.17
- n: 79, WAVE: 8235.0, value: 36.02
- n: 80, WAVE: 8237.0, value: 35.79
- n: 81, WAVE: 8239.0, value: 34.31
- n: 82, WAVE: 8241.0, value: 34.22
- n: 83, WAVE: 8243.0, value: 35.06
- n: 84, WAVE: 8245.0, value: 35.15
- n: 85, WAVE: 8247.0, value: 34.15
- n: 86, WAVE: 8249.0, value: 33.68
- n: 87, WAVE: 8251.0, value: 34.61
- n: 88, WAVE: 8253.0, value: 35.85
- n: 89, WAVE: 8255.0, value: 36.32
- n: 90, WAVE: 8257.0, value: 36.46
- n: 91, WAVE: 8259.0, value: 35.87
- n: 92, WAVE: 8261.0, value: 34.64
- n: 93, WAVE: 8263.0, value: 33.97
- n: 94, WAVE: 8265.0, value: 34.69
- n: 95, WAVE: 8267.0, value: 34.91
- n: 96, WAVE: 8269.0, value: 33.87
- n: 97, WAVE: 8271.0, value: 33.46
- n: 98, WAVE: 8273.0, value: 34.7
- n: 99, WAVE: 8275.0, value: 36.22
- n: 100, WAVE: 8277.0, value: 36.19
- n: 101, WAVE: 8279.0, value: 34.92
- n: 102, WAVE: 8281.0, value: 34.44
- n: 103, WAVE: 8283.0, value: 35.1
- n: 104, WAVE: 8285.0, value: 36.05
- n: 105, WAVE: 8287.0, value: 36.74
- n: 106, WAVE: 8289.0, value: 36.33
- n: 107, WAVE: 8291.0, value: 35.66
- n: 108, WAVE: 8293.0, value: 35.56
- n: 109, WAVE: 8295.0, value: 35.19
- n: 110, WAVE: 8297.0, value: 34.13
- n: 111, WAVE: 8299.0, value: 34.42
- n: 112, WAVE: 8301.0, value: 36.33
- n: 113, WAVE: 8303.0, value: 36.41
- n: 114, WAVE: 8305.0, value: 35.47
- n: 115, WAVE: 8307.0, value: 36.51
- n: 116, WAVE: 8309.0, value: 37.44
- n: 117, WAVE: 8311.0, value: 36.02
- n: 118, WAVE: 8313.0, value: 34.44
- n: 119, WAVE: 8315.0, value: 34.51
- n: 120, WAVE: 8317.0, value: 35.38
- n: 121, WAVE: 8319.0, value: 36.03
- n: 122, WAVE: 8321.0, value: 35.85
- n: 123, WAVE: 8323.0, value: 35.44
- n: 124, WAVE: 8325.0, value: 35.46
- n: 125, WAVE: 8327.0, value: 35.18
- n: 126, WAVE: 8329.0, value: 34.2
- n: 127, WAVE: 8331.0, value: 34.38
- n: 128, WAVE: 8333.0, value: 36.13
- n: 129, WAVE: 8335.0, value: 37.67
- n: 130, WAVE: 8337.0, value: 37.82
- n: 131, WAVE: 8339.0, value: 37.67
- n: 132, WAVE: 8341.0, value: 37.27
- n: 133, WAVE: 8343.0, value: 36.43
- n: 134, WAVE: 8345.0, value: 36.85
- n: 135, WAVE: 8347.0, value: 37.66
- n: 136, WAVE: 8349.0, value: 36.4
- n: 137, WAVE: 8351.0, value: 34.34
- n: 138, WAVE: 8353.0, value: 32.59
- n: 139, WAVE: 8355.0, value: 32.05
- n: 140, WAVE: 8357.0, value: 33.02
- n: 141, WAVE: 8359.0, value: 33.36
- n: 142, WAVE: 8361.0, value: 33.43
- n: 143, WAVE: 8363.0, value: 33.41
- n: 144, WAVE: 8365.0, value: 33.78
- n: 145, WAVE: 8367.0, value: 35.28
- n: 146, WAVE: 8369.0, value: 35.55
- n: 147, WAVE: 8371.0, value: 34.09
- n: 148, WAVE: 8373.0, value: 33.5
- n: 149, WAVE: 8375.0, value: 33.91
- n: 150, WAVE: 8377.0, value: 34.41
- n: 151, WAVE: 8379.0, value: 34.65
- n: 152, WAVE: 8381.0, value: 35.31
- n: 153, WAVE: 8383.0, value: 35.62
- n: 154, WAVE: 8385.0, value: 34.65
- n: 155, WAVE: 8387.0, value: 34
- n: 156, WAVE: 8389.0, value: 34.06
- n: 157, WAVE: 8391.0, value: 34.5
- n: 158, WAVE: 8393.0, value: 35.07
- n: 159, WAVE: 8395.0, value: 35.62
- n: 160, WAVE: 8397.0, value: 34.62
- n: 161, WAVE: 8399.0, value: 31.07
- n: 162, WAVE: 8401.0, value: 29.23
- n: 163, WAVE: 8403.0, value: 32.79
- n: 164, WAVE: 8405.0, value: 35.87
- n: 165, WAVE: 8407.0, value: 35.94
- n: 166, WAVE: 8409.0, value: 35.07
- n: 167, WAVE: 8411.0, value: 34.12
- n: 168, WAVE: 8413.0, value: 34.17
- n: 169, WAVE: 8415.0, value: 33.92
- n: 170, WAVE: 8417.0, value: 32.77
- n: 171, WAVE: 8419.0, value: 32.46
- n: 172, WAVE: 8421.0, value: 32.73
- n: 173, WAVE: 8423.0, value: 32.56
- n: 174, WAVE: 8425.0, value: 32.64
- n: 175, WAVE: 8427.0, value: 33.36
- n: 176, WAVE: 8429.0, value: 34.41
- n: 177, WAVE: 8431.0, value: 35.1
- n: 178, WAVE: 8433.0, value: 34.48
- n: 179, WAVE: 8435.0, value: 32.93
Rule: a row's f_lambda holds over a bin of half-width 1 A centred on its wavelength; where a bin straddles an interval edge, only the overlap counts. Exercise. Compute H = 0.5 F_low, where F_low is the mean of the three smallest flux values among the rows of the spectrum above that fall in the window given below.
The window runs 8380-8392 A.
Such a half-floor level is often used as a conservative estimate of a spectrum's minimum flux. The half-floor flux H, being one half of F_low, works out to 17.1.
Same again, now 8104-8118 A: 16.4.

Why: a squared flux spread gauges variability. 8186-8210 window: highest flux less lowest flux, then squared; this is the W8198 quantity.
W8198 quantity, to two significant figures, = 11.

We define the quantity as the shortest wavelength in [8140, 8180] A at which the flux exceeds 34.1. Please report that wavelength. 8161.0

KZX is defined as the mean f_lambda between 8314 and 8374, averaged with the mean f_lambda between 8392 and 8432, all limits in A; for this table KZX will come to 34.4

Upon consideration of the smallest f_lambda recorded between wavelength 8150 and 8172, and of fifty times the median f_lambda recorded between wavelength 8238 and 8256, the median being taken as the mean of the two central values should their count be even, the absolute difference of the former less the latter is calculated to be 1697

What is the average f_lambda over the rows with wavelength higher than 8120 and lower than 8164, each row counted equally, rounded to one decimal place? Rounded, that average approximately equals 33.6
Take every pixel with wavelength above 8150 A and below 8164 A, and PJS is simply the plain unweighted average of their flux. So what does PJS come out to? 33.8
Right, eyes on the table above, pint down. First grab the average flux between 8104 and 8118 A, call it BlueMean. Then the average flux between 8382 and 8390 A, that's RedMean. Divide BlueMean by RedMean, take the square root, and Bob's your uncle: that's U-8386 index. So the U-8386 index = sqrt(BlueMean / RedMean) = 1.00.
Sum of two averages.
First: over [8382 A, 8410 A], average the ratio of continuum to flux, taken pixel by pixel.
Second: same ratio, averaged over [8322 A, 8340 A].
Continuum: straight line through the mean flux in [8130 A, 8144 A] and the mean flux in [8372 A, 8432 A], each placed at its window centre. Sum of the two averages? 1.93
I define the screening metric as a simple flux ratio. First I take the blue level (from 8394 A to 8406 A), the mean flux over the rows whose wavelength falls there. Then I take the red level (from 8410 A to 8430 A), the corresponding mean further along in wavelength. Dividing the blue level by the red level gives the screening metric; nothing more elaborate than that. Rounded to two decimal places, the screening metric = 1.00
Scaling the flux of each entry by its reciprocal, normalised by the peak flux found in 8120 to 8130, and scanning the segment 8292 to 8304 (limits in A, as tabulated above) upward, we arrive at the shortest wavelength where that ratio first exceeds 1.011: 8297.0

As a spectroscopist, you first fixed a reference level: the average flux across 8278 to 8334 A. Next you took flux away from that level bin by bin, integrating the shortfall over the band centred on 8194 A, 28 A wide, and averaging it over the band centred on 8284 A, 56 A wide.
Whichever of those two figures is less 0.1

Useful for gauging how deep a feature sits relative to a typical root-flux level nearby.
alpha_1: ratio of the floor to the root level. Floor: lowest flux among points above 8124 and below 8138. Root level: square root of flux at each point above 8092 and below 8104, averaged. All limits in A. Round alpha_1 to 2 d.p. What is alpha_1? 5.47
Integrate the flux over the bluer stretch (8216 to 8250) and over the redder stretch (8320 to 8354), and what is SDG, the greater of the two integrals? 1223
